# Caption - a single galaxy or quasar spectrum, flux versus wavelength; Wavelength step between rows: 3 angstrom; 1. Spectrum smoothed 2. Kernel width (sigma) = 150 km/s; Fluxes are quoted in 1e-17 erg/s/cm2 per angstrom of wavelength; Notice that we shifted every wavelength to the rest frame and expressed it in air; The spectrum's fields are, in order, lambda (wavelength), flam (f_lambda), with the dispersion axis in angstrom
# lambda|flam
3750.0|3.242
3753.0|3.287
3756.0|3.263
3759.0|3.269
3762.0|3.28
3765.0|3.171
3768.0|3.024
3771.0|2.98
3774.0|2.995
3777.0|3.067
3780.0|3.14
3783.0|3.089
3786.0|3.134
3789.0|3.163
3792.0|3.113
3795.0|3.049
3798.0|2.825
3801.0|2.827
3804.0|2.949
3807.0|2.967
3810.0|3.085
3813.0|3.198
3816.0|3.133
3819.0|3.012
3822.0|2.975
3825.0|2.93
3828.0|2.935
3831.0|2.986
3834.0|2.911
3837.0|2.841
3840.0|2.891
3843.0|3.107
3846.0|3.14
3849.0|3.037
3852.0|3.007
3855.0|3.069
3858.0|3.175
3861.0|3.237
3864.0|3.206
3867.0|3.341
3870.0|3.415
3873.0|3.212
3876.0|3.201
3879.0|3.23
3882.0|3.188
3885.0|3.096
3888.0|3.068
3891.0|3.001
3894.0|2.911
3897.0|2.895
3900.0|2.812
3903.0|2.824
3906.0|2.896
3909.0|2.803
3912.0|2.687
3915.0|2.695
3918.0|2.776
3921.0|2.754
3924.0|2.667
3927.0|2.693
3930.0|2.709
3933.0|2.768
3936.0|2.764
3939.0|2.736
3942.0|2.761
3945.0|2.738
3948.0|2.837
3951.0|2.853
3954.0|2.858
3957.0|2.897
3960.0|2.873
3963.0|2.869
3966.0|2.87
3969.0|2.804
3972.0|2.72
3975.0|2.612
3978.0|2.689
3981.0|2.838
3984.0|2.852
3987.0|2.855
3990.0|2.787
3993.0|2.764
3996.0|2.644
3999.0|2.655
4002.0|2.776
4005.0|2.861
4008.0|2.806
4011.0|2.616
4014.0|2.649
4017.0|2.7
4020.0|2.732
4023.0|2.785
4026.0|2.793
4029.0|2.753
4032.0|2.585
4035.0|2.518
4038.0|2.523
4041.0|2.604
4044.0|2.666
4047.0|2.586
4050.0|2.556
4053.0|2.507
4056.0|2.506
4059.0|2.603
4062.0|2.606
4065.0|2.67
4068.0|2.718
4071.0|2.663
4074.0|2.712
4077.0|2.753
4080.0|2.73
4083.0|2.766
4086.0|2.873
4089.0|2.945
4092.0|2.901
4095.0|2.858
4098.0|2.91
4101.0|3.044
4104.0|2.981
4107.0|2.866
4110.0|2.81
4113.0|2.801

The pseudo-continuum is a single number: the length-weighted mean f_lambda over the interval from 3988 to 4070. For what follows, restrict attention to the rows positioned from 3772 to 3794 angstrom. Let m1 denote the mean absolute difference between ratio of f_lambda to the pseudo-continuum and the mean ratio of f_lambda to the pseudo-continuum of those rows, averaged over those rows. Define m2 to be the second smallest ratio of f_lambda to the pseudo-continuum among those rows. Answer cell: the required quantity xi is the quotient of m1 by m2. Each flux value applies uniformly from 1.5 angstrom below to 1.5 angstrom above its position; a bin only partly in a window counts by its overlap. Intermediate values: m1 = 0.016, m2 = 1.15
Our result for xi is 0.014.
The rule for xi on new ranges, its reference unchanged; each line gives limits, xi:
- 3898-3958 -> 0.021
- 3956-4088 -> 0.038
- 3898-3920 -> 0.021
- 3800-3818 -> 0.038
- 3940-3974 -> 0.019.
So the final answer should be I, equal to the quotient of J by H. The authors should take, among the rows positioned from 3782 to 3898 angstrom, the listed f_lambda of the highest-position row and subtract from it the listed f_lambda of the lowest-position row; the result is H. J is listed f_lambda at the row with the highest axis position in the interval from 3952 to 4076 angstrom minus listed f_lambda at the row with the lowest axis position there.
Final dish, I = 1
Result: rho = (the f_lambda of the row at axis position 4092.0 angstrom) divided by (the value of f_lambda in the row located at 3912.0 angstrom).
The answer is 1.08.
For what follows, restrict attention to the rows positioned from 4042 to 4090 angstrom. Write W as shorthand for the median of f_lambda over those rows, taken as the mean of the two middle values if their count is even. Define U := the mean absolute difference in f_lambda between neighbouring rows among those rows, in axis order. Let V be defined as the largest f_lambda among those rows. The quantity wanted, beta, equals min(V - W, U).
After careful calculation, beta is 0.050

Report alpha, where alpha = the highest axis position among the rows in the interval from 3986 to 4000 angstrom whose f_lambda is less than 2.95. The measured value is 3999.0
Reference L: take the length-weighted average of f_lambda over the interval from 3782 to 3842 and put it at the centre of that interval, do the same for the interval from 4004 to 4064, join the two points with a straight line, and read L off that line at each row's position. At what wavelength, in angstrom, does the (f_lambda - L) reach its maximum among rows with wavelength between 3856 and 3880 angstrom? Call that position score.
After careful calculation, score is 3870.0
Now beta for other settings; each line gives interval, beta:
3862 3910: 0.070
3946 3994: 0.045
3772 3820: 0.078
